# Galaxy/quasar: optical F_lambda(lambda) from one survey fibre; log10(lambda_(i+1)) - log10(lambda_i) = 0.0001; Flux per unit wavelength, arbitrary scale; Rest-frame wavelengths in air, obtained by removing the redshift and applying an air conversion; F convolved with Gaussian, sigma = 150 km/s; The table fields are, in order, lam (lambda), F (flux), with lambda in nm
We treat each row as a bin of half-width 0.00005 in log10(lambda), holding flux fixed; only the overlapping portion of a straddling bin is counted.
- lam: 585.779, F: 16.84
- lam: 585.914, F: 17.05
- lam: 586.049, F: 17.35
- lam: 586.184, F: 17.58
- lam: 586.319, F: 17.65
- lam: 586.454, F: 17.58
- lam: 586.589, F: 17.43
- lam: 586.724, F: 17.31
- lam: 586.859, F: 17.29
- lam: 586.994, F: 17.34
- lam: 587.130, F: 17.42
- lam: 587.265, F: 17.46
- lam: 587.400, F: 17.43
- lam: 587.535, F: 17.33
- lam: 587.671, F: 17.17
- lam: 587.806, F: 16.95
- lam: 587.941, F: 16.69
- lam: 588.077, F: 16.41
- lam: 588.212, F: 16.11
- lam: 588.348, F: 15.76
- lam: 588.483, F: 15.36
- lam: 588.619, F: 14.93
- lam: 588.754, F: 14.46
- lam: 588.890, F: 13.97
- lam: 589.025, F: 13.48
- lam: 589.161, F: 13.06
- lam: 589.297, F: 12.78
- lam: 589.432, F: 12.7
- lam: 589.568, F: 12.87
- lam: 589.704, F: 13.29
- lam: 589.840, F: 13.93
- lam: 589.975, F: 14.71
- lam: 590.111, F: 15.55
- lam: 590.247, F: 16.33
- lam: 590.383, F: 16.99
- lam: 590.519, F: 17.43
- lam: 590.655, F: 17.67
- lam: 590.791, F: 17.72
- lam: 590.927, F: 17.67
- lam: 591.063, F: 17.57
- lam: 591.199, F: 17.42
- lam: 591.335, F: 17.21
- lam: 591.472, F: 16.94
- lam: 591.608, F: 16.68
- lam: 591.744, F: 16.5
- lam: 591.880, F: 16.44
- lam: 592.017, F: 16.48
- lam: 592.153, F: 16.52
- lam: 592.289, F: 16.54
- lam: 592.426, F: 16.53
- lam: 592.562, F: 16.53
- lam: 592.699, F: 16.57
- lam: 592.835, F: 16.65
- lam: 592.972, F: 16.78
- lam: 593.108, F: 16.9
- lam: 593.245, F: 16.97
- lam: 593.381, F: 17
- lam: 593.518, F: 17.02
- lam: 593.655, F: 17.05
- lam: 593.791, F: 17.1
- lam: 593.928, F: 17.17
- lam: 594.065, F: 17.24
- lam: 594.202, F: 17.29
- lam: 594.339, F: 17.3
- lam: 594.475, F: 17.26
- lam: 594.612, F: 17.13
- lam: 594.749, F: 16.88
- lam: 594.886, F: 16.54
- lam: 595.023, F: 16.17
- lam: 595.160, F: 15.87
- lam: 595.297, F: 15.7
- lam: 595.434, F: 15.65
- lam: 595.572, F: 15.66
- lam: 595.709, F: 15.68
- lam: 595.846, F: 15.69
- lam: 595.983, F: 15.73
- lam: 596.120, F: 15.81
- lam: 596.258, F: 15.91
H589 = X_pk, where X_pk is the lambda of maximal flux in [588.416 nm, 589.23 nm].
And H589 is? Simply 588.483 nm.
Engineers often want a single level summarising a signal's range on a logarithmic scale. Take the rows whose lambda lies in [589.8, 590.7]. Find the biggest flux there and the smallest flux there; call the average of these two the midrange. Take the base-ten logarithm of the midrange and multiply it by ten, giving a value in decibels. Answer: 12.0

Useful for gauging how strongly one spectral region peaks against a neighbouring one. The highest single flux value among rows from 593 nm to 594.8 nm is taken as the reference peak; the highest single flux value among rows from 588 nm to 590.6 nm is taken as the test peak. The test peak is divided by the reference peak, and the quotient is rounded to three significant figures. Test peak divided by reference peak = 1.01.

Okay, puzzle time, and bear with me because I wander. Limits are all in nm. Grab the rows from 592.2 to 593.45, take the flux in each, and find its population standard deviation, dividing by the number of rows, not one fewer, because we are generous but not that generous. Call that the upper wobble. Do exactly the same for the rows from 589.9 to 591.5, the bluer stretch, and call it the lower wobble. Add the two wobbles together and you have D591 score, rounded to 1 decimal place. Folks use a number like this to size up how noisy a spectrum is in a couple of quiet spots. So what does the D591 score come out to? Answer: 1.1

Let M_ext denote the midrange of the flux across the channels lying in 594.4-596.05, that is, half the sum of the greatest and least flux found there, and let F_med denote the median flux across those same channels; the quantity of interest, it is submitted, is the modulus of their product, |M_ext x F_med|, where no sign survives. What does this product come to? 260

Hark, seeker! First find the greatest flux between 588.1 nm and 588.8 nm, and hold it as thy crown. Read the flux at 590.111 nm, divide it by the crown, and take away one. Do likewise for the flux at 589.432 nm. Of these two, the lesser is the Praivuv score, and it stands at -0.21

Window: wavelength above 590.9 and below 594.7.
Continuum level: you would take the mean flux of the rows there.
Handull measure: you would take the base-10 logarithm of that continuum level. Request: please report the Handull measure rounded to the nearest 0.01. 1.23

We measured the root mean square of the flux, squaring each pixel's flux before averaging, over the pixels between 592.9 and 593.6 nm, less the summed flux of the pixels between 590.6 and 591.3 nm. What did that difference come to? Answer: -71.1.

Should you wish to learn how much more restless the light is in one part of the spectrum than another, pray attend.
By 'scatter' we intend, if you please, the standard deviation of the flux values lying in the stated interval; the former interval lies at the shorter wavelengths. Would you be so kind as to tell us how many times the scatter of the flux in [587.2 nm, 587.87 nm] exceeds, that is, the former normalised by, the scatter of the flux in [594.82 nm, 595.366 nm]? 1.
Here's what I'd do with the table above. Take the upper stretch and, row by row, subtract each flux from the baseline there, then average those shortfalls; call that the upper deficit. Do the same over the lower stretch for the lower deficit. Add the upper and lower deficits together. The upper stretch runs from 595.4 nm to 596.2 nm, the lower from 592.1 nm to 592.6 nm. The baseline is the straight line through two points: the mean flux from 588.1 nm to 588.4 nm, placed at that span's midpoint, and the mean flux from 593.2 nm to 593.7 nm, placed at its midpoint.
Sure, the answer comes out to 2.0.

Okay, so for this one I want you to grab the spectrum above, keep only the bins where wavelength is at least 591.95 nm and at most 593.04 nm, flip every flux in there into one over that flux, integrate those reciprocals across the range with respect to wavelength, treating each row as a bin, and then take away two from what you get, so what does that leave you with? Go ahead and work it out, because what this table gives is -1.93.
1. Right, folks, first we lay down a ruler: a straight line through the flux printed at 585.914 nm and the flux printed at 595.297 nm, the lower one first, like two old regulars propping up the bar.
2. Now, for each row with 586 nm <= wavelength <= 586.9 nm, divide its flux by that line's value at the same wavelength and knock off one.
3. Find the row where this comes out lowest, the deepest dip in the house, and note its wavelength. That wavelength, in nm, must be 586.049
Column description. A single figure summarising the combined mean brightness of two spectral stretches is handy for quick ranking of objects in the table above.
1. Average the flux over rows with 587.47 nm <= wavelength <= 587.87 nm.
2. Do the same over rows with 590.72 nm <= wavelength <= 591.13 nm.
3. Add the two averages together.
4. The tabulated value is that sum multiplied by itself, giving 1211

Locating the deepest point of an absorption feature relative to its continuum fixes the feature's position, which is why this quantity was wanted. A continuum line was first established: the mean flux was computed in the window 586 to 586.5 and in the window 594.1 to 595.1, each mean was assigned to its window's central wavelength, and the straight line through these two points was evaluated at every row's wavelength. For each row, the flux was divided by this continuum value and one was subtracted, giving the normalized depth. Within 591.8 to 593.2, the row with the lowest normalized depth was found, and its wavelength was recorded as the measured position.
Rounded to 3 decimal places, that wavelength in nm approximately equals 591.880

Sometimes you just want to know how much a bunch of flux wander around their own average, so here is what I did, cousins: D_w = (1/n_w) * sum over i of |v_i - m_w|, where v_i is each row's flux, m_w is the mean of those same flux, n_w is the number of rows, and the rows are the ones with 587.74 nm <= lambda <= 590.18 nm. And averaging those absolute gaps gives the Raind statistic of 1.22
